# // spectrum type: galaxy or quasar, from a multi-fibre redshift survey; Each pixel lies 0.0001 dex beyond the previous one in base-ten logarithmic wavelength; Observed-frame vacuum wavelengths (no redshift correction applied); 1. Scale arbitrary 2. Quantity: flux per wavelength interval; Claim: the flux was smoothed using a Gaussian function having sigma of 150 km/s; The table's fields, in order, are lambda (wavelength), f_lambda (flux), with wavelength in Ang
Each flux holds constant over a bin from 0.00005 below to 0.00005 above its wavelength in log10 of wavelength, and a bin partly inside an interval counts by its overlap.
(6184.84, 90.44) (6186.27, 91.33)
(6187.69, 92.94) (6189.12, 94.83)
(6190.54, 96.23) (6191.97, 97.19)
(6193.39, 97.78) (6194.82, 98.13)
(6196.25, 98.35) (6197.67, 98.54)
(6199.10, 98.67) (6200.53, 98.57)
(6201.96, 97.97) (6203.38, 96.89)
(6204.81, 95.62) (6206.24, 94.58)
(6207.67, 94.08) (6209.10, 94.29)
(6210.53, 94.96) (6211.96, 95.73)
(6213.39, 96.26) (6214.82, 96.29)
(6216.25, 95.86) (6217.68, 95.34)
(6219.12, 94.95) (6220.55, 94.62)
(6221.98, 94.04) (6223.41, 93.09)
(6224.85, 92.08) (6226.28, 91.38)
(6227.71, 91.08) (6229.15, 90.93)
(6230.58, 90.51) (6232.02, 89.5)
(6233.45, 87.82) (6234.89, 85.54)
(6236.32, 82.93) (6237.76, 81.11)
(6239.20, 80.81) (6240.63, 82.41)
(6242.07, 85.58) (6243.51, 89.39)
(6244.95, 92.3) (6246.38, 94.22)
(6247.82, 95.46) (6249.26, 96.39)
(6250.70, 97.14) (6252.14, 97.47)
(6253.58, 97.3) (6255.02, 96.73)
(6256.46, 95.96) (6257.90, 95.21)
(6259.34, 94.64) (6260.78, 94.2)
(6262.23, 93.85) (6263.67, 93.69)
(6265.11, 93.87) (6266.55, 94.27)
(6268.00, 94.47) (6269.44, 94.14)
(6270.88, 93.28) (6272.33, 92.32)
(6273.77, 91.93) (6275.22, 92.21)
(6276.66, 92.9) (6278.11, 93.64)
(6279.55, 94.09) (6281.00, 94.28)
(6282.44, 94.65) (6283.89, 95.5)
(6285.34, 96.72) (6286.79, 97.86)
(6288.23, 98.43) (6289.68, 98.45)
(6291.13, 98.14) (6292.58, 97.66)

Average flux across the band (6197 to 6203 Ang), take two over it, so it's 0.0203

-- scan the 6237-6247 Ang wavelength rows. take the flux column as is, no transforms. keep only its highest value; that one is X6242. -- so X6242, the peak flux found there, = 94.22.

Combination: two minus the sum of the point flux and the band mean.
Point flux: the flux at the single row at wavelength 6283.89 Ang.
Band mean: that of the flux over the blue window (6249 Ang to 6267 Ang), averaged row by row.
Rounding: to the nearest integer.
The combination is -189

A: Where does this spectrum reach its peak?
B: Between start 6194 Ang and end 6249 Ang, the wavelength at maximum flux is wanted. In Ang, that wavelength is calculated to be 6199.10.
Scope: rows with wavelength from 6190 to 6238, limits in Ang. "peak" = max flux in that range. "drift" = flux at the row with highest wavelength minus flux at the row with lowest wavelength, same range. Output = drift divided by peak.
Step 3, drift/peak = -0.15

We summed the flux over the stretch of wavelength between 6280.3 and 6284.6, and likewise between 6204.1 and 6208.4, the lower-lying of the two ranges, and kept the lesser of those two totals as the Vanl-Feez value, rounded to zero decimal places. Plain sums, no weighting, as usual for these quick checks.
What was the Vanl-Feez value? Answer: 284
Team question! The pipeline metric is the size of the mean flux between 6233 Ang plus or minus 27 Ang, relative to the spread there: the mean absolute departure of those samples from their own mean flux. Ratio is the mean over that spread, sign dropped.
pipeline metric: 25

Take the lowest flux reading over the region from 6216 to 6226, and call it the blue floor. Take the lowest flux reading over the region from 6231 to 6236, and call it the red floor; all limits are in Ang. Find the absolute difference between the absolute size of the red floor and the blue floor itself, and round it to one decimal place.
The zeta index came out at 6.5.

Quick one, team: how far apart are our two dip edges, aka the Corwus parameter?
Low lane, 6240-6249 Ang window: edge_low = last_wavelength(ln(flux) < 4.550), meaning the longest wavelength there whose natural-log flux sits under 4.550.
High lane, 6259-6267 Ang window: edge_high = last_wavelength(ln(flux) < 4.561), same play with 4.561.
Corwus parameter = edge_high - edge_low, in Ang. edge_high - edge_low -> 20.2 Ang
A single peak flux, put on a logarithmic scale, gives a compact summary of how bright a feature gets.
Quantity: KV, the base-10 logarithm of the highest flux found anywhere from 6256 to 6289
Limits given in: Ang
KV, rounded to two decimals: 1.99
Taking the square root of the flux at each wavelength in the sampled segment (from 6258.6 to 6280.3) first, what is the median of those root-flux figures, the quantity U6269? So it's 9.69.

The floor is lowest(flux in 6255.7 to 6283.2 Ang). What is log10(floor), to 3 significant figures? 1.96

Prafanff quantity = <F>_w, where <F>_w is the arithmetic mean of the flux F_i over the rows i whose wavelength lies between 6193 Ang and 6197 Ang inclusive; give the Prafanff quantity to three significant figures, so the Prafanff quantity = 98.1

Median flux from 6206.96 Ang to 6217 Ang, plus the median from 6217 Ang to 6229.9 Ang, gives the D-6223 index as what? 189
